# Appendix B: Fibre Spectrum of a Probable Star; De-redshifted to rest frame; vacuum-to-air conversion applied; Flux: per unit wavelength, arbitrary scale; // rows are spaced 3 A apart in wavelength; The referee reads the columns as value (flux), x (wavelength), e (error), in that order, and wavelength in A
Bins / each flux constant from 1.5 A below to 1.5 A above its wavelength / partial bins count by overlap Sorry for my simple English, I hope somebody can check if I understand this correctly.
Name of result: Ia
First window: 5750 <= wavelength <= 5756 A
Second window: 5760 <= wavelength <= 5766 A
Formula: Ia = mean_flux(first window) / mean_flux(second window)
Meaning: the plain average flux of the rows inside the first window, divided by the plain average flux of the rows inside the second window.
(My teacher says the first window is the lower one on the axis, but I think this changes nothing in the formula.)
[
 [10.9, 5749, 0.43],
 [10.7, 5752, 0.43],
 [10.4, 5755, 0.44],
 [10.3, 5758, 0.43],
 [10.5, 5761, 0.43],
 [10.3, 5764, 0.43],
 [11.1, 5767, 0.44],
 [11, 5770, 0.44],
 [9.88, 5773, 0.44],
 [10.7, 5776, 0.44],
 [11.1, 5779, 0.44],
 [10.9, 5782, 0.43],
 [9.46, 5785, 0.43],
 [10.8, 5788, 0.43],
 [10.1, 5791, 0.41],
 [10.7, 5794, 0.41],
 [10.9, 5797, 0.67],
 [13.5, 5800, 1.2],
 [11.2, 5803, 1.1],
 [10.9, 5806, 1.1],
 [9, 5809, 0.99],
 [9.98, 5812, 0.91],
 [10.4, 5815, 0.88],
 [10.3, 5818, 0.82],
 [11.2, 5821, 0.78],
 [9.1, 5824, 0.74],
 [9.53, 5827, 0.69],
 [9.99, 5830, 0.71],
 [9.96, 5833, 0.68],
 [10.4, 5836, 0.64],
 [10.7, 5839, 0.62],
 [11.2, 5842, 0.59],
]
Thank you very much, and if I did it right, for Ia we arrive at 1.01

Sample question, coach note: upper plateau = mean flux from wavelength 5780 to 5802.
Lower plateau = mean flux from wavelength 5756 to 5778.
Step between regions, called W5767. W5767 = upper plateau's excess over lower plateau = 0.37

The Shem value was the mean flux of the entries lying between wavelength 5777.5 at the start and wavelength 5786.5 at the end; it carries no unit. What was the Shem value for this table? 10.49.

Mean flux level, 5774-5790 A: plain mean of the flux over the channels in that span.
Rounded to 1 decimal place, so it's 10.6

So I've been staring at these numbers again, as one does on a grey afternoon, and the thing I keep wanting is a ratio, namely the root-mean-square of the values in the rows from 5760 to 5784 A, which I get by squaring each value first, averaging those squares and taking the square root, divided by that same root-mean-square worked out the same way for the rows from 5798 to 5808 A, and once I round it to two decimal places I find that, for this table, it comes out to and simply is 0.90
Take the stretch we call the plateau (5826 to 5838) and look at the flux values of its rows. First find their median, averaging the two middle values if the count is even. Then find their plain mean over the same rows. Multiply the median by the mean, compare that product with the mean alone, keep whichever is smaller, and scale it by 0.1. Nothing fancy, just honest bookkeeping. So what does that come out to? 1.00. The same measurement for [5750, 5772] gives 1.06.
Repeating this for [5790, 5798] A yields 1.06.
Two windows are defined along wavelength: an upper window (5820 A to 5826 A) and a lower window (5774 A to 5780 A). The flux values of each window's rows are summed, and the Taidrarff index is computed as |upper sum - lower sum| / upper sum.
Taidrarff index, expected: 0.07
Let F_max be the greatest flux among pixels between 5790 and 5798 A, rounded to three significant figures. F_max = 10.9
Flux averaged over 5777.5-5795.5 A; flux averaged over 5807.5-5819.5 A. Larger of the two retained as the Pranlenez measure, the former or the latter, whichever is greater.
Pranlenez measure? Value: 10.5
